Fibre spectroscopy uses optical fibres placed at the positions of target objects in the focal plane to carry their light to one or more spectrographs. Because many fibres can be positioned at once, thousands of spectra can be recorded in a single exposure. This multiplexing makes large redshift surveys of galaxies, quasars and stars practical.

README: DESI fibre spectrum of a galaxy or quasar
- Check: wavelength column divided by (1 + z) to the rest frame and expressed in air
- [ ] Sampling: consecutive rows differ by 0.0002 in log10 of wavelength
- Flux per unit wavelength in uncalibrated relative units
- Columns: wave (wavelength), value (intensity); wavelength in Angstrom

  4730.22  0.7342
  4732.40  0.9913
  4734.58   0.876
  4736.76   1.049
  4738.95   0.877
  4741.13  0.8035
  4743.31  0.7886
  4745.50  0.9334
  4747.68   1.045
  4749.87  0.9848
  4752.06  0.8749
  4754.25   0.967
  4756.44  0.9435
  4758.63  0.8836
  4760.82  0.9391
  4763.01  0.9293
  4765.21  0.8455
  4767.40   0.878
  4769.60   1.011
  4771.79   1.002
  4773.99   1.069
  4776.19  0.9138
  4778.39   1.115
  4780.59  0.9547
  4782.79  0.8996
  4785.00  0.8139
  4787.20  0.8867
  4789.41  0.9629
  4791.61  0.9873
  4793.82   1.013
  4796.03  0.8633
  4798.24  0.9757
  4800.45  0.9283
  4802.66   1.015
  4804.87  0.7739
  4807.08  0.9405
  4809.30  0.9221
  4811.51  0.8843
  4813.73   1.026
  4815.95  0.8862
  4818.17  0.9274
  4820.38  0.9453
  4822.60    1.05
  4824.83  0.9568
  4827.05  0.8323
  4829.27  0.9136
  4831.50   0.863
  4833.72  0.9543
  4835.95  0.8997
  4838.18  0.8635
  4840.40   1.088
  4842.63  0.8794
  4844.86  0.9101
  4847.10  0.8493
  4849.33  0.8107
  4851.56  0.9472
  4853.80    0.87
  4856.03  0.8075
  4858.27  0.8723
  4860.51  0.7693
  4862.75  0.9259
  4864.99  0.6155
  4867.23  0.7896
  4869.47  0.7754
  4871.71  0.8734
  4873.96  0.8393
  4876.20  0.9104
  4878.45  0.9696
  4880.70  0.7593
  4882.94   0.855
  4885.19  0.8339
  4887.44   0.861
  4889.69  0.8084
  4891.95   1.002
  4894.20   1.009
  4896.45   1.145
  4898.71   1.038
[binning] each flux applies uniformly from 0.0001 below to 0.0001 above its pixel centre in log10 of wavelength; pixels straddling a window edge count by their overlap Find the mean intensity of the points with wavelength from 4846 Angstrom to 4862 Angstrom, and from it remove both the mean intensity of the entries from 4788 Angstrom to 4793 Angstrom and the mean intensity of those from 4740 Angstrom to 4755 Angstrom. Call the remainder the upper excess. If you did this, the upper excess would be -1.04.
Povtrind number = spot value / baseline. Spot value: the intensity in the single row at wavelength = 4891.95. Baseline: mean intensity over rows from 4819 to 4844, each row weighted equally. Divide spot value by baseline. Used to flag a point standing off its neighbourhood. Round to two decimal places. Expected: 1.08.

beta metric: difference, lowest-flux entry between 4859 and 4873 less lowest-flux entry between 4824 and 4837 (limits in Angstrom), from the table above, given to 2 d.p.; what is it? -0.22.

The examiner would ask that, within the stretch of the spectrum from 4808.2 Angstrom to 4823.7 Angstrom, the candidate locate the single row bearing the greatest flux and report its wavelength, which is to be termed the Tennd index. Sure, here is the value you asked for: 4822.60 Angstrom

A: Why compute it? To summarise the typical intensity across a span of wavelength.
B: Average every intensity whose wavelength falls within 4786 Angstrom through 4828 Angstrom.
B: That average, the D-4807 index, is 0.936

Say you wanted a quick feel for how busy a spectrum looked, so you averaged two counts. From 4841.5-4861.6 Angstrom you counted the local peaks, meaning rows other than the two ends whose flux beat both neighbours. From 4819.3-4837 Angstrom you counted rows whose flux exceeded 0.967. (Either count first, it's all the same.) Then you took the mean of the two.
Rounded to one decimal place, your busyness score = 2.0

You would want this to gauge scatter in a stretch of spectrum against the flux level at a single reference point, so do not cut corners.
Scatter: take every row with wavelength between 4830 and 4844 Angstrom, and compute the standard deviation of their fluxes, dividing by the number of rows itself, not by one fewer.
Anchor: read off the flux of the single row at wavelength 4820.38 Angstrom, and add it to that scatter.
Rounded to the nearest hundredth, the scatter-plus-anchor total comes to 1.02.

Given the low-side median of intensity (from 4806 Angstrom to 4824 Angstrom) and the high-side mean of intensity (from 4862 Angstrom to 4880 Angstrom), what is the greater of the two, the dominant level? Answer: 0.934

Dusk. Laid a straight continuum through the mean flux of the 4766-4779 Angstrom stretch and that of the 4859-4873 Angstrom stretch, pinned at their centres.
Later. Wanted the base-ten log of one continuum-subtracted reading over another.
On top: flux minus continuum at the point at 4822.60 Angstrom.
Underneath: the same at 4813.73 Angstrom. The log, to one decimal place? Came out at 0.1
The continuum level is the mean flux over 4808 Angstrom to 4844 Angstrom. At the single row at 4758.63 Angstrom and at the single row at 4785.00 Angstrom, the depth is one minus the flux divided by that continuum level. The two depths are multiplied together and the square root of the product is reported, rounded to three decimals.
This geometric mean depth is 0.080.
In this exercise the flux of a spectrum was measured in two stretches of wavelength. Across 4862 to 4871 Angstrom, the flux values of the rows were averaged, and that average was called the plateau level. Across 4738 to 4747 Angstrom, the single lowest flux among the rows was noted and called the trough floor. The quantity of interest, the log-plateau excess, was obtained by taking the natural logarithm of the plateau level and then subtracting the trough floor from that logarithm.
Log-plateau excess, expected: -1.04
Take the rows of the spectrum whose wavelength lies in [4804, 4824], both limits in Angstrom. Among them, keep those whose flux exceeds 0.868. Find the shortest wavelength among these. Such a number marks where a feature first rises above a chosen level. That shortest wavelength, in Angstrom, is 4807.08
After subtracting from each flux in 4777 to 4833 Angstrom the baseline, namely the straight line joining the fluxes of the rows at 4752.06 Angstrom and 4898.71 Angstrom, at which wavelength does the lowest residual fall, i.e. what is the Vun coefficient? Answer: 4804.87 Angstrom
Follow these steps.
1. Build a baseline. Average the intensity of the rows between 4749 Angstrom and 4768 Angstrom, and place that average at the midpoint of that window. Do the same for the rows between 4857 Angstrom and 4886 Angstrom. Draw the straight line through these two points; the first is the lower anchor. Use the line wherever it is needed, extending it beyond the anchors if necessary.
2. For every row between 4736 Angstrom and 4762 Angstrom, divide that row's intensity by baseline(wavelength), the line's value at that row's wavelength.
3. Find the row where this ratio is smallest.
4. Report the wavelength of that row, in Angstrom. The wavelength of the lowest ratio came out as 4743.31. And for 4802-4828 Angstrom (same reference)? 4804.87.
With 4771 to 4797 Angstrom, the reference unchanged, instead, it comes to 4785.00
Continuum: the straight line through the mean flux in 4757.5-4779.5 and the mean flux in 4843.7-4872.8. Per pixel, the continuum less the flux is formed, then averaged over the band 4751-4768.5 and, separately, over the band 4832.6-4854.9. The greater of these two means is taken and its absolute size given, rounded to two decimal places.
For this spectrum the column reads 0.06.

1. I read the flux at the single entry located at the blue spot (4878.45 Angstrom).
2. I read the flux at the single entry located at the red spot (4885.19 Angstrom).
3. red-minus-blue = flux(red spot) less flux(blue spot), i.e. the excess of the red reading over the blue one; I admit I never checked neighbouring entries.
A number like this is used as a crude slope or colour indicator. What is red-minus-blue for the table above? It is -0.14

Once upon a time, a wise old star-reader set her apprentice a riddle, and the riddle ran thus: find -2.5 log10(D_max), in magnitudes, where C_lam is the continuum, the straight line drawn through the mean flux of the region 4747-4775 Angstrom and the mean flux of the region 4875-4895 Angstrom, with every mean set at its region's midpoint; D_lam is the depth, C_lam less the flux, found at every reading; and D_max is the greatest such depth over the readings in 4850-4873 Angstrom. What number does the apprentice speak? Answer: 1.37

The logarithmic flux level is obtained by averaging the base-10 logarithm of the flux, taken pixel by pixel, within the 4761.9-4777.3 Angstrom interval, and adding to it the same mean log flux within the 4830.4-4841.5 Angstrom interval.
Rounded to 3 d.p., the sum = -0.055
